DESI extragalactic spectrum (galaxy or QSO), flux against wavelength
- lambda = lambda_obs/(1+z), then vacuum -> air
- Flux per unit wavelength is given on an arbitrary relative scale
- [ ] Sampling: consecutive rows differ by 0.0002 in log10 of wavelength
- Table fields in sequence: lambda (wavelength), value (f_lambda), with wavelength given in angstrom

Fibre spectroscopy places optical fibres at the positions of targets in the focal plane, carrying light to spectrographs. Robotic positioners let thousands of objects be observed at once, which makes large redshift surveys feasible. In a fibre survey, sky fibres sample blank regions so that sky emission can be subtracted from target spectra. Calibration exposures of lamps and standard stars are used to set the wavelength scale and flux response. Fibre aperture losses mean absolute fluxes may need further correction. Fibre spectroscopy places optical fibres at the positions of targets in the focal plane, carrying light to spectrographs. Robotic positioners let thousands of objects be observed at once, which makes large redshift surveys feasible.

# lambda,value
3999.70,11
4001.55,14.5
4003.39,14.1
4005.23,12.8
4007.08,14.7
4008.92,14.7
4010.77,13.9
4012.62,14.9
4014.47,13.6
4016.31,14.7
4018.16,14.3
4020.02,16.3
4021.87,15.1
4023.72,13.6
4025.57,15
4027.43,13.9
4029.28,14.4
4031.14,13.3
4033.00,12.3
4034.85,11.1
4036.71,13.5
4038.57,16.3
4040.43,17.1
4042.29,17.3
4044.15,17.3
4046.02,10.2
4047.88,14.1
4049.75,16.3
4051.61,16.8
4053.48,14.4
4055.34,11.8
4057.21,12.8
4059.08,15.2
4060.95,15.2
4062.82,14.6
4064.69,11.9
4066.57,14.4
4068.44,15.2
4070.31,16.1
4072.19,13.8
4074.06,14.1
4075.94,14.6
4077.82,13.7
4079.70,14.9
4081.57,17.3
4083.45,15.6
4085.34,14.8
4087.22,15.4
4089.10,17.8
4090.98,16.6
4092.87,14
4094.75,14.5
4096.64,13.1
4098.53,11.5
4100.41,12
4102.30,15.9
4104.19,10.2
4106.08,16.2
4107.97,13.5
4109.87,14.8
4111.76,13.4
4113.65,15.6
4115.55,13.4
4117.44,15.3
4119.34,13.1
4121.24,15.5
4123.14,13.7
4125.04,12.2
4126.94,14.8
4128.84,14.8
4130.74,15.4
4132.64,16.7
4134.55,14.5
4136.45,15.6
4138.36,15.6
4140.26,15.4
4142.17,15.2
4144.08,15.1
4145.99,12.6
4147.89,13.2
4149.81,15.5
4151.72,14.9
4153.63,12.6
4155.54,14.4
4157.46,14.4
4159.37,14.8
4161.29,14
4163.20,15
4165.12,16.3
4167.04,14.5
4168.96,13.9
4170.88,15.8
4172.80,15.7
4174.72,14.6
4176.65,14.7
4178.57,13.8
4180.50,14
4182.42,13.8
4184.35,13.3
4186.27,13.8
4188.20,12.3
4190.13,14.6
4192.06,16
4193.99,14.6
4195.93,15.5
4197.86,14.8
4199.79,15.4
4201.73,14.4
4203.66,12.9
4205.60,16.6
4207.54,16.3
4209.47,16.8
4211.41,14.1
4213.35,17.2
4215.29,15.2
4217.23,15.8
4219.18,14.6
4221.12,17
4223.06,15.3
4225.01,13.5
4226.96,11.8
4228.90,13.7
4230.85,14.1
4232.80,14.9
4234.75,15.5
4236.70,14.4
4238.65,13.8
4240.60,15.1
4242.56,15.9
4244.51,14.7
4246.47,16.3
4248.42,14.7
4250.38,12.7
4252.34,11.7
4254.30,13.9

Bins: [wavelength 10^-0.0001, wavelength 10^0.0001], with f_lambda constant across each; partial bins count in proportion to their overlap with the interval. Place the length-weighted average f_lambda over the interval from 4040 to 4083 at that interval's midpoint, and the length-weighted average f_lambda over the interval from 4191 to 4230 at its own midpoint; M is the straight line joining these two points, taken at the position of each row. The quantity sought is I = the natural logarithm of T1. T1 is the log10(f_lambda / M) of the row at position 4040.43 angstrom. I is -2.7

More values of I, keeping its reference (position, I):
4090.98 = -3.0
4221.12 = -3.0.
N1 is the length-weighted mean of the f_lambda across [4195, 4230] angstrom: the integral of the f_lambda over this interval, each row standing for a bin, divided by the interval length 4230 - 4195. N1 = 15.0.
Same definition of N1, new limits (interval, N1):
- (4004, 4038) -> 14.0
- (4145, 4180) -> 14.5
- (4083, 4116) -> 14.3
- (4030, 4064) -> 14.4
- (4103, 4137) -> 14.4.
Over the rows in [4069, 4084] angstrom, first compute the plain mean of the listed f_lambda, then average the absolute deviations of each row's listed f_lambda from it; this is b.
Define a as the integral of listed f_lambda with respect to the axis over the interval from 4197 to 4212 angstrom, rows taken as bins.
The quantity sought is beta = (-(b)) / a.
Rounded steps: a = 228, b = 1.0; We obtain -0.0043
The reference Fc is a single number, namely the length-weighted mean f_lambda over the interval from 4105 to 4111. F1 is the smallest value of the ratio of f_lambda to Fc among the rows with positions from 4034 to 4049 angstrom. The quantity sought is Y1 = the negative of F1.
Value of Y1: -0.69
